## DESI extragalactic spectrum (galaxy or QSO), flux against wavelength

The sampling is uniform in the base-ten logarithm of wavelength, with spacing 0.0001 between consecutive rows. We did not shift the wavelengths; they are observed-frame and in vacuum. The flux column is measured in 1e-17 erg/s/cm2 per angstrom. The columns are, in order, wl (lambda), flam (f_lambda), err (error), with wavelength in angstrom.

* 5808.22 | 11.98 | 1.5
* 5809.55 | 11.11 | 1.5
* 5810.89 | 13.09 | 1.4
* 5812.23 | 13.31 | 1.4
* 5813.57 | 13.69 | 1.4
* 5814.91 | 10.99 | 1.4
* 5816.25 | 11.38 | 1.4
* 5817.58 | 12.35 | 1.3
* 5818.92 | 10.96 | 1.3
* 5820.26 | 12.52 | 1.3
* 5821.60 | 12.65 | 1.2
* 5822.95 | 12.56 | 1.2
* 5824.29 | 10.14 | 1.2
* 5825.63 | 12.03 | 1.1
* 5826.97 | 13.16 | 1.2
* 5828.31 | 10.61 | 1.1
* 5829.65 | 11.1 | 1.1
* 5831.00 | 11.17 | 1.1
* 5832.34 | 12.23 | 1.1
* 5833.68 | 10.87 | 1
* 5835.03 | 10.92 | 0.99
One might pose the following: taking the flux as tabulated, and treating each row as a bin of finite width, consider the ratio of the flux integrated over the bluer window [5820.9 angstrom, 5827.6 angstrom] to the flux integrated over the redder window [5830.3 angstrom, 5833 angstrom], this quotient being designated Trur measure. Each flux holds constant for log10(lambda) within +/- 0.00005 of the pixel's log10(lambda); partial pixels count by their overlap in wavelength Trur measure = 2.6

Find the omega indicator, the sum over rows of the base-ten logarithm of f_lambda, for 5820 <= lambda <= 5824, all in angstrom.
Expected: 3.3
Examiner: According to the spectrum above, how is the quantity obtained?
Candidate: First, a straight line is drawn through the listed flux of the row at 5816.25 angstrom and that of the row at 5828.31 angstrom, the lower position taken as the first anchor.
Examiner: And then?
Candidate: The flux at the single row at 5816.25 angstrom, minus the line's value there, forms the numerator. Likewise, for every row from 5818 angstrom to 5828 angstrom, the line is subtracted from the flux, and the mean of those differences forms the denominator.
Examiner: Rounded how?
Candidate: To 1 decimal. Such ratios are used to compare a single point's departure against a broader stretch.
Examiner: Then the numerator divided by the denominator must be 0.0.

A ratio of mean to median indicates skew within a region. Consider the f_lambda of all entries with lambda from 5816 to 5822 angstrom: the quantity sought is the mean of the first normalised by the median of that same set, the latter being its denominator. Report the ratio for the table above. 0.97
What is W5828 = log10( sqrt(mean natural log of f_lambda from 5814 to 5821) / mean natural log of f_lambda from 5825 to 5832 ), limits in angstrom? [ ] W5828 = -0.194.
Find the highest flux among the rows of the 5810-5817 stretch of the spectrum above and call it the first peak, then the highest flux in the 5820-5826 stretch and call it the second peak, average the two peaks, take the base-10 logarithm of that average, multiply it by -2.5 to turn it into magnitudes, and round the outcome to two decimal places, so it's -2.80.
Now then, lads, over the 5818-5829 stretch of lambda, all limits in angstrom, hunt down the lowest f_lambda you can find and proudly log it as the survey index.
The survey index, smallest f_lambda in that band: 10.14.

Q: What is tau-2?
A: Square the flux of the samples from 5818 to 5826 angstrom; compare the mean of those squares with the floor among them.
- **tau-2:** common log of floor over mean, -0.135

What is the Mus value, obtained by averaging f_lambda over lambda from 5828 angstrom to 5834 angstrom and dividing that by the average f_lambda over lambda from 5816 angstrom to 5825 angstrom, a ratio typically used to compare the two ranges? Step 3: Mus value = 0.95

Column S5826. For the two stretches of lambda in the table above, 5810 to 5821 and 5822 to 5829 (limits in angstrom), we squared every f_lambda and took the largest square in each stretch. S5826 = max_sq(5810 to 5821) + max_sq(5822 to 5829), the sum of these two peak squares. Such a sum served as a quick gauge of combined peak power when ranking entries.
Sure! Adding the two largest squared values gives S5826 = 361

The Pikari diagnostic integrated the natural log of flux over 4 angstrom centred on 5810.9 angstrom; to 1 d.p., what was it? 10.1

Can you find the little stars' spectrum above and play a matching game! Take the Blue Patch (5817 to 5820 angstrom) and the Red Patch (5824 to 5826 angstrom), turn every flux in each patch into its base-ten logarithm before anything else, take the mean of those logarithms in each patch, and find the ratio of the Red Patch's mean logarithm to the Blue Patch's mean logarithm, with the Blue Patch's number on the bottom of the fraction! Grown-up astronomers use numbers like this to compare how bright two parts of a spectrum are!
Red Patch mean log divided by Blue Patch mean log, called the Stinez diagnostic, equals 0.98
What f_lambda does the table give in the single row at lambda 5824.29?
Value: 10.14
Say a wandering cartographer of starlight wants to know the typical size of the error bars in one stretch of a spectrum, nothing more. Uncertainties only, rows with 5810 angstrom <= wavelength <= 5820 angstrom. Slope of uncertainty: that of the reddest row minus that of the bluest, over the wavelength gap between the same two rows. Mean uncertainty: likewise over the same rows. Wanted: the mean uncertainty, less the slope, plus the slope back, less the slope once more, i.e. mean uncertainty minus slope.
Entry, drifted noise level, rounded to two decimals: 1.38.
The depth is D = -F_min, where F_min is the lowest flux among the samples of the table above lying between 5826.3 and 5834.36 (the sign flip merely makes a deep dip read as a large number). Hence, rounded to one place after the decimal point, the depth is -10.6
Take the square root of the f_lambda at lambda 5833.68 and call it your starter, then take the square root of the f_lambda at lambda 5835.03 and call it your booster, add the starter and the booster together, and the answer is 6.60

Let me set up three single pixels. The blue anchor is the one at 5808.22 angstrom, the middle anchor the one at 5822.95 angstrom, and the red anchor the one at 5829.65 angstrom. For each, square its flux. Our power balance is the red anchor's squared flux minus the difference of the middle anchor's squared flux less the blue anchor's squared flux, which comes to 109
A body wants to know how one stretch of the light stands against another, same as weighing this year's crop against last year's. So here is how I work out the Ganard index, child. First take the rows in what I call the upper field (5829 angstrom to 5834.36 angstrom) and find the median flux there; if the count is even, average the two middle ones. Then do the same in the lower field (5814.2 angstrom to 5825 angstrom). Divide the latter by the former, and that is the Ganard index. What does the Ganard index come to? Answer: 1.07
